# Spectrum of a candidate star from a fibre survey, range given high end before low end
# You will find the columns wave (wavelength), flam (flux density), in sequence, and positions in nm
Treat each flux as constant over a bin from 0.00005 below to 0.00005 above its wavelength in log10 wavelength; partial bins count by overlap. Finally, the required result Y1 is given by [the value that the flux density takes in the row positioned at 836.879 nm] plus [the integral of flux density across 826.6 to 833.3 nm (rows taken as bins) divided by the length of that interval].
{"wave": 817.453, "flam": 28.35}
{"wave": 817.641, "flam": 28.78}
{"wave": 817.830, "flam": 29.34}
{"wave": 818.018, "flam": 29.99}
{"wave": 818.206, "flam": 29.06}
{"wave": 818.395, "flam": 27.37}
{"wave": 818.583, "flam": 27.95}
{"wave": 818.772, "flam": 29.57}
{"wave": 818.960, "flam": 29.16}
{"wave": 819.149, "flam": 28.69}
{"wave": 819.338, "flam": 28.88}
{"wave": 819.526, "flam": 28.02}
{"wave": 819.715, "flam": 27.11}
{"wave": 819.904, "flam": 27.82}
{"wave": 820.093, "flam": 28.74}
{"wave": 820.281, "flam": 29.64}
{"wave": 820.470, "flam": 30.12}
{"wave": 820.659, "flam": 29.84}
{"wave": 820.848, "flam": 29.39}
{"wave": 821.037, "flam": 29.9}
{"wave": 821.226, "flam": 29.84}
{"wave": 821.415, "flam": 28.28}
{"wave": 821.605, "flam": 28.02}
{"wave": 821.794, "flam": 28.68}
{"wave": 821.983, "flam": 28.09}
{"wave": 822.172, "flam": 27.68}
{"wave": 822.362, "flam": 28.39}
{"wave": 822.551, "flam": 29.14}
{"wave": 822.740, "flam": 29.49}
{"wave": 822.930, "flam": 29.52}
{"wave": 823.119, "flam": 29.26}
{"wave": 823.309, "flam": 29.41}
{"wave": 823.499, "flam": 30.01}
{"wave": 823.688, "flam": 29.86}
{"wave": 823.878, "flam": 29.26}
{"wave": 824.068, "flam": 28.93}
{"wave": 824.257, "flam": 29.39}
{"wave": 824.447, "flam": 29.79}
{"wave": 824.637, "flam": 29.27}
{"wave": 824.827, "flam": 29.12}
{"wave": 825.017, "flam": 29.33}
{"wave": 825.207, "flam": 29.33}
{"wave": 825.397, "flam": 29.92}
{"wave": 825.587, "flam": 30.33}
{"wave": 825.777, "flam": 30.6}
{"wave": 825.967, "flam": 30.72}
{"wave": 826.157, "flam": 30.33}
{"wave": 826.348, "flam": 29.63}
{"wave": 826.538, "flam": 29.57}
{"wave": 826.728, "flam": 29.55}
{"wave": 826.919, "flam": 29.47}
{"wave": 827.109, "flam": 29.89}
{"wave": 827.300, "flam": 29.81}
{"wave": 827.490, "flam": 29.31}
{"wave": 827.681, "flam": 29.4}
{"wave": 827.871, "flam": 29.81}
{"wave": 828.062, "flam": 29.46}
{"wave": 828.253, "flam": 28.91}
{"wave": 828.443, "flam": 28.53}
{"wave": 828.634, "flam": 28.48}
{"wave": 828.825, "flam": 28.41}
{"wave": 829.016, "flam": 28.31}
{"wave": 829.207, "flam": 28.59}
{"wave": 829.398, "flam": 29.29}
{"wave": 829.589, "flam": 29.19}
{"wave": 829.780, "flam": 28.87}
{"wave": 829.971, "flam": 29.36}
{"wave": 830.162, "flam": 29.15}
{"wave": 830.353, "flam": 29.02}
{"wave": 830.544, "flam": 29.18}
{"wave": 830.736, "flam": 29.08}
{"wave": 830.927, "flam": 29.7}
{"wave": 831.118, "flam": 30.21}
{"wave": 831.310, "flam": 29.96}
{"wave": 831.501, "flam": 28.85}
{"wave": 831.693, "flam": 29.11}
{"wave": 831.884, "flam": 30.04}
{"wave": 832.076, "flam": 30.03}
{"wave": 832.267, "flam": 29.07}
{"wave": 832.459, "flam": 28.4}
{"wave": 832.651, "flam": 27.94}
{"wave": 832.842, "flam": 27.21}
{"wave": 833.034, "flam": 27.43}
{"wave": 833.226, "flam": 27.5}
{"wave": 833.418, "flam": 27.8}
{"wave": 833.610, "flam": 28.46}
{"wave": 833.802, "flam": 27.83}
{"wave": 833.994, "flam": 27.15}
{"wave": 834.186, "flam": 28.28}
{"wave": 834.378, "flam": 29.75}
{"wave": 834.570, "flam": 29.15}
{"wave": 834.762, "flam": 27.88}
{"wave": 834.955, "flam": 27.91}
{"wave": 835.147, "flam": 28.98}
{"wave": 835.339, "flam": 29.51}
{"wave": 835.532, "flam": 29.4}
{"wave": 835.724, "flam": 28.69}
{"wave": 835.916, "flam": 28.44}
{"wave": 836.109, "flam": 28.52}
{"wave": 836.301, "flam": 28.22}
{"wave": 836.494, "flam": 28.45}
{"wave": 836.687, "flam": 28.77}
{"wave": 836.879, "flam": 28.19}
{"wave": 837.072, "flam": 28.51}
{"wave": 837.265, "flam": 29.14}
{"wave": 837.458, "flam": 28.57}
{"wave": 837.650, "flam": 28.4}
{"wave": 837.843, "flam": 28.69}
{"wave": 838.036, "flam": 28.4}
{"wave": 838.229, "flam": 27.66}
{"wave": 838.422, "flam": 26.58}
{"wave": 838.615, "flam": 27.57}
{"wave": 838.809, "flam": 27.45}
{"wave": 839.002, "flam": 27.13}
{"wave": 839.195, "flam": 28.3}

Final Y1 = 57.2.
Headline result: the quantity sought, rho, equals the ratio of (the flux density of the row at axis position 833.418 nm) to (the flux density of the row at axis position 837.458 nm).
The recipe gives 0.97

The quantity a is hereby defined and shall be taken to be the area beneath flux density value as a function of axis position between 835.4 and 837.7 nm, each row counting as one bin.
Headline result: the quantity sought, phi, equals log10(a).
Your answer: 1.8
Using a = 66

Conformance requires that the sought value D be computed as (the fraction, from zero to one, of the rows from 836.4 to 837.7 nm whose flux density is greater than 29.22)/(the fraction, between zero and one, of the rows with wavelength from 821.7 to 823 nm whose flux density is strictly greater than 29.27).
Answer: 0.0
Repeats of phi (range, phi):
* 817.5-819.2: 1.7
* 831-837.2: 2.2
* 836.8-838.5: 1.7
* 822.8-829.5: 2.3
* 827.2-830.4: 2.0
